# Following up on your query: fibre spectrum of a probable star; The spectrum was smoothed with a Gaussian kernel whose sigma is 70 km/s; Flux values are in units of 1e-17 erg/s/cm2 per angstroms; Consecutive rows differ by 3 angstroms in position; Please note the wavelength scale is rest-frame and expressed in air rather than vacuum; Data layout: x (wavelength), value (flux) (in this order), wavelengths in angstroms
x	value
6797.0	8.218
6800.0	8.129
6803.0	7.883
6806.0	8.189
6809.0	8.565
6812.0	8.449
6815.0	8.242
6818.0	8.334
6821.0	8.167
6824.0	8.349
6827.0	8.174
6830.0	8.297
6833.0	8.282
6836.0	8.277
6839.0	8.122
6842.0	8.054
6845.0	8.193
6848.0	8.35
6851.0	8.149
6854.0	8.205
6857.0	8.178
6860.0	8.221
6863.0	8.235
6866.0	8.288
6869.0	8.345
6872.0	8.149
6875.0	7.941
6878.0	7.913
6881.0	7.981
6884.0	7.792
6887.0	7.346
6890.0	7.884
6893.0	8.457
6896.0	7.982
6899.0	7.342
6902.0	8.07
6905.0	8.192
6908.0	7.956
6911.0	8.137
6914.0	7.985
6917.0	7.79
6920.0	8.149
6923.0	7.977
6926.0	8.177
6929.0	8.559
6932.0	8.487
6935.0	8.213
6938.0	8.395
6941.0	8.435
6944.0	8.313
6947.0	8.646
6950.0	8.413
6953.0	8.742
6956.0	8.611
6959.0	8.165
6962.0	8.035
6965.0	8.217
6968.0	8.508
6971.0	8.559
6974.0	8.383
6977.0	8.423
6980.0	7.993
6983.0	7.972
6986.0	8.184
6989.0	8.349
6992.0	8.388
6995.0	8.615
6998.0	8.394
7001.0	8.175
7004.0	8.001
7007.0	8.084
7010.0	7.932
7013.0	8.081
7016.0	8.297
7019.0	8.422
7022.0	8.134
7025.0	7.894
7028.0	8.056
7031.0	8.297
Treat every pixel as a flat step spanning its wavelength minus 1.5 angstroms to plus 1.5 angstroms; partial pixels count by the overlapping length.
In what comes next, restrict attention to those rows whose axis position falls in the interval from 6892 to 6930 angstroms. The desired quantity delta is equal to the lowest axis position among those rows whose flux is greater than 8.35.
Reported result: 6893.0 angstroms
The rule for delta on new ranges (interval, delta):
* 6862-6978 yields 6893.0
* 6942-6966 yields 6947.0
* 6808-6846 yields 6809.0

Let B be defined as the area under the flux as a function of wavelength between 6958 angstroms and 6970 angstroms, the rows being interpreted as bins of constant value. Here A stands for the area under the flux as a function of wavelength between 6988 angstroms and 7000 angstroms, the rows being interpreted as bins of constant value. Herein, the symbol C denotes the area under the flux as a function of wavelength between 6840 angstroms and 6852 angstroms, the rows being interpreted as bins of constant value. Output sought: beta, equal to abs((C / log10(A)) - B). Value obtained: 50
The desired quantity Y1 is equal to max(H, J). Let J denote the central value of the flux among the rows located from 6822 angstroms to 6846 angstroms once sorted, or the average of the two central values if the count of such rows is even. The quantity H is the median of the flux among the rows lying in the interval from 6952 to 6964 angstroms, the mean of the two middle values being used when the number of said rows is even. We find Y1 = 8.39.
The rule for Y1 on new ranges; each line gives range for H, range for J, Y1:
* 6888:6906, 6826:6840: 8.28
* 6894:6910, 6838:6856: 8.17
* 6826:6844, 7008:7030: 8.23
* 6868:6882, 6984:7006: 8.35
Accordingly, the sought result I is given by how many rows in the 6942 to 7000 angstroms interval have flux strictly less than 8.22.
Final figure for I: 6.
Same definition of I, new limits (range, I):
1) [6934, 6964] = 3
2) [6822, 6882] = 11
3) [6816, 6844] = 4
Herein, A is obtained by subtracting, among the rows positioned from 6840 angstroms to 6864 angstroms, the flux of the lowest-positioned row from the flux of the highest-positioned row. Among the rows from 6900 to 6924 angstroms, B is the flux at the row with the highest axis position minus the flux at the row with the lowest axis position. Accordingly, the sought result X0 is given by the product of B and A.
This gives -0.02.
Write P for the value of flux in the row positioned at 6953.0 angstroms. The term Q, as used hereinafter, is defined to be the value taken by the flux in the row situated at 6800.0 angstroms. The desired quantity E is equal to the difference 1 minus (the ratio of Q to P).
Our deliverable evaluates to 0.070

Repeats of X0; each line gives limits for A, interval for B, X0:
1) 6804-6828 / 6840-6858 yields 0.00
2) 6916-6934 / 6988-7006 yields -0.24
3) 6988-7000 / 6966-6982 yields -0.02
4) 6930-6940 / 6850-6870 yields -0.02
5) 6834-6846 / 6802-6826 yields -0.04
